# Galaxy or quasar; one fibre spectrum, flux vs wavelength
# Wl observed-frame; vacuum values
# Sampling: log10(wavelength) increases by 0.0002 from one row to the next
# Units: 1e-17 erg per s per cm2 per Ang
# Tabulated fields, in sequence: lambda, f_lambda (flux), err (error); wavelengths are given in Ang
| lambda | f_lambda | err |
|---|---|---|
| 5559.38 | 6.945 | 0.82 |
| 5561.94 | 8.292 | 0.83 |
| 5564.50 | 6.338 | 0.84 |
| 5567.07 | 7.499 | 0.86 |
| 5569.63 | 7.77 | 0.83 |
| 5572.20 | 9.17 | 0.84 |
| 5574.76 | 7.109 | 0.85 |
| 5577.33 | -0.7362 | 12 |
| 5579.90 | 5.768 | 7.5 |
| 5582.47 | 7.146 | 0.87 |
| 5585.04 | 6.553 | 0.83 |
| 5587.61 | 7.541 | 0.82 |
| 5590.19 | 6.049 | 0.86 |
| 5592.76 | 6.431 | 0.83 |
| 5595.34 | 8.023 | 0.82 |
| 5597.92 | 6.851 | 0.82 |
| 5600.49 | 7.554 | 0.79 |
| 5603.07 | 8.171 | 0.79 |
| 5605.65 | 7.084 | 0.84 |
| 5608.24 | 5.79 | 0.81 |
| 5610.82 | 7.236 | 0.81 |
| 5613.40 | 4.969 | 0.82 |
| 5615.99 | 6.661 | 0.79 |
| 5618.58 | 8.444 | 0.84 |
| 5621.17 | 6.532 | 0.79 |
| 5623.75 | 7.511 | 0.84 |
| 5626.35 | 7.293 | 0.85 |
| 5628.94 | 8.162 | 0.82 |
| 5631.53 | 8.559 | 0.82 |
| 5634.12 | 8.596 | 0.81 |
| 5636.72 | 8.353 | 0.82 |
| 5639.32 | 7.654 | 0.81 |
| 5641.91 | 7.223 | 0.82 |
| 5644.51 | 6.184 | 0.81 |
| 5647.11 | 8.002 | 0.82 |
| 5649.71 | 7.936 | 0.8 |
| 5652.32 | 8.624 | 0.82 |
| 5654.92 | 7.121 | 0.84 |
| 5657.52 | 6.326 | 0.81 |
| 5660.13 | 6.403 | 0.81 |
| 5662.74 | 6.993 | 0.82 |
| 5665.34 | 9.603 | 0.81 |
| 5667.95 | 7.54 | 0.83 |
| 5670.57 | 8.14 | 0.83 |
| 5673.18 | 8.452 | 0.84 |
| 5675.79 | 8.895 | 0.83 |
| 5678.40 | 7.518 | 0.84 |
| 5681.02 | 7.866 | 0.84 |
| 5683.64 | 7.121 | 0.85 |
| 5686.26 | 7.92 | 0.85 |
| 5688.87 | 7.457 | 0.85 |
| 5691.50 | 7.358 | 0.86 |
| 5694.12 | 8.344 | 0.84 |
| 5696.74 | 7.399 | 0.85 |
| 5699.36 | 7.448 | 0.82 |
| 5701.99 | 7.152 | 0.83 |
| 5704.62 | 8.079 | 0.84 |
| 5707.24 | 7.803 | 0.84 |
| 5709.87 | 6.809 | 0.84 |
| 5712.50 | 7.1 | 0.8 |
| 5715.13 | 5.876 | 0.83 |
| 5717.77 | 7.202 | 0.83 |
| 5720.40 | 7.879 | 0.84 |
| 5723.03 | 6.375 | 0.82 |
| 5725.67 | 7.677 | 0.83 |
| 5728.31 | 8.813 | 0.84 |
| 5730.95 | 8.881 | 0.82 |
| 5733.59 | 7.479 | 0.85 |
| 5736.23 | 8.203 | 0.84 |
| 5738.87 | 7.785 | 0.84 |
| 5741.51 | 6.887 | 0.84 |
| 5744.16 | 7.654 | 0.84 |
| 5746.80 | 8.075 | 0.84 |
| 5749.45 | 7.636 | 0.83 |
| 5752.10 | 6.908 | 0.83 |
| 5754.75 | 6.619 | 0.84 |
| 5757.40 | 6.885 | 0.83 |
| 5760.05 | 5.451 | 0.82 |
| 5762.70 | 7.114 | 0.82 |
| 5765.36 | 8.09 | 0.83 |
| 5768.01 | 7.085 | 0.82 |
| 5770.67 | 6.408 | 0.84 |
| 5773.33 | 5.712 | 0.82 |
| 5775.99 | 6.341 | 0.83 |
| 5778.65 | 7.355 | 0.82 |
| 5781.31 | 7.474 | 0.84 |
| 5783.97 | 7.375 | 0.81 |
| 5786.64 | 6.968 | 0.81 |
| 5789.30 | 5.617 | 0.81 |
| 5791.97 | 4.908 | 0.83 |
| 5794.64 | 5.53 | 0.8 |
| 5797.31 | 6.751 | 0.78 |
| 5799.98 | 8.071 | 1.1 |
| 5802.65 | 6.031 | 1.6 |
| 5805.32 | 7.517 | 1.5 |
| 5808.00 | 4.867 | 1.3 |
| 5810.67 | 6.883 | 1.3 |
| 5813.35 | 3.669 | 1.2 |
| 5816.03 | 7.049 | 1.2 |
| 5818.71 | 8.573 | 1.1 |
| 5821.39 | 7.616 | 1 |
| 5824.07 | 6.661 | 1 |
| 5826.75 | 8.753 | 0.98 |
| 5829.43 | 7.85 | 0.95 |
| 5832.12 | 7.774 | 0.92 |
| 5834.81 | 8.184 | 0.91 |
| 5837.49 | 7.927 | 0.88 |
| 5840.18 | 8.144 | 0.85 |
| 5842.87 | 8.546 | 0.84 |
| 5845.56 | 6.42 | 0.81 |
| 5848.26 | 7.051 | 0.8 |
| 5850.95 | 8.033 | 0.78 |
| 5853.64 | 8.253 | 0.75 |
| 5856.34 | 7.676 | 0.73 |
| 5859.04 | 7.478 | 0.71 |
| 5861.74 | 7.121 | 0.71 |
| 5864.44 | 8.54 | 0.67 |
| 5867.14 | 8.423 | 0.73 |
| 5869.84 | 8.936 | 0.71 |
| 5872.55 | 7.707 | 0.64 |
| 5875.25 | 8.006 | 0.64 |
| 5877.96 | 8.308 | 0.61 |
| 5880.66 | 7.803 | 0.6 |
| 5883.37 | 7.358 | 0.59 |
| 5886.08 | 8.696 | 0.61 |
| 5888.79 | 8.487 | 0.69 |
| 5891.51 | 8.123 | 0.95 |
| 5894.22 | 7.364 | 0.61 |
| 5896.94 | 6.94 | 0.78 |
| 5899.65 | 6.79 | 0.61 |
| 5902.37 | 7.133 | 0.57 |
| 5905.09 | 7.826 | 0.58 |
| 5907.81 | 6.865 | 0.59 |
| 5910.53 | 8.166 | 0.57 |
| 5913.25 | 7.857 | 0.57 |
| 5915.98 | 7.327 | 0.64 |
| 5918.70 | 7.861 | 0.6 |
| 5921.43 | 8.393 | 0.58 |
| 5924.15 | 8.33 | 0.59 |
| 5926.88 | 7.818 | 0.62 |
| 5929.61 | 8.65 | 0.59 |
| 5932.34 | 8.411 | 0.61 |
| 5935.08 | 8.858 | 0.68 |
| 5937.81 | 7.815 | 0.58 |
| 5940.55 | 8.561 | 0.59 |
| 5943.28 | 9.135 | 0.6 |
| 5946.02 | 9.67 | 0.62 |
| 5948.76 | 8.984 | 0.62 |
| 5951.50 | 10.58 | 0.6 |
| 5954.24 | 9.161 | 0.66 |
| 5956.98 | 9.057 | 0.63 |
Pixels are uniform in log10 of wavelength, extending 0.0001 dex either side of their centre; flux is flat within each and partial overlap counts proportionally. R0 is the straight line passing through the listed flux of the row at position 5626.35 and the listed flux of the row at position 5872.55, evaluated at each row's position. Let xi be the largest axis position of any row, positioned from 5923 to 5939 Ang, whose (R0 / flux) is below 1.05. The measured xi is 5937.81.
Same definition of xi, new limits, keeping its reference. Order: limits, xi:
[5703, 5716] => 5712.50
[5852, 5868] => 5867.14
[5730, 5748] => 5746.80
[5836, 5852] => 5850.95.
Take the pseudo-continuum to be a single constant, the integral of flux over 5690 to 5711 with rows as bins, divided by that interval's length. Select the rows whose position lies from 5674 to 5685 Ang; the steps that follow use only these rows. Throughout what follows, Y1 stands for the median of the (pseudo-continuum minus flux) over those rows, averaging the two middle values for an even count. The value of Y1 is -0.14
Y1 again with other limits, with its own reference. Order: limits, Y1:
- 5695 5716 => 0.28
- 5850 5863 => -0.12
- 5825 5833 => -0.30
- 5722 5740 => -0.23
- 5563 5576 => 0.05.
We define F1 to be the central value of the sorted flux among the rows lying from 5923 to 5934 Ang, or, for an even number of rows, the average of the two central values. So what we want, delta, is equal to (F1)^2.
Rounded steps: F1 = 8.4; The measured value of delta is 70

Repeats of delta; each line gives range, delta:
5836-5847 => 65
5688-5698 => 55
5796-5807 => 51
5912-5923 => 62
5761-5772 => 50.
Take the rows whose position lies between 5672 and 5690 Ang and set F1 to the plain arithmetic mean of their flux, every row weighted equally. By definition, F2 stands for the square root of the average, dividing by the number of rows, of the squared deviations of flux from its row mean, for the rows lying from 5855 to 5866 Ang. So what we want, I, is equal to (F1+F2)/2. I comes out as 4.21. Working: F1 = 7.9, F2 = 0.52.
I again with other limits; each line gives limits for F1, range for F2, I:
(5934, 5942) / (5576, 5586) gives 5.79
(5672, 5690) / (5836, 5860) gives 4.26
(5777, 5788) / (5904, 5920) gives 3.86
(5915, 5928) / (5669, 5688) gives 4.24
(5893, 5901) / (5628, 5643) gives 3.77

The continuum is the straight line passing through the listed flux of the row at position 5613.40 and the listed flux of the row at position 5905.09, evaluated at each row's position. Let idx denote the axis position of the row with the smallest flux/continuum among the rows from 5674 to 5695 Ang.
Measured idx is 5683.64 Ang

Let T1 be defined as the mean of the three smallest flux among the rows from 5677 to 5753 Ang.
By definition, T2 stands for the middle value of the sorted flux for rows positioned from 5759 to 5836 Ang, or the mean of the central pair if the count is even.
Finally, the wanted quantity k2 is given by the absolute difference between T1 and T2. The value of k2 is 0.70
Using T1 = 6.35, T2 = 7.05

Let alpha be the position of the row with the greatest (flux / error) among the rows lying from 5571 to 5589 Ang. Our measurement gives 5572.20 Ang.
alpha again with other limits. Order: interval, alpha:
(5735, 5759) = 5736.23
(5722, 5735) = 5730.95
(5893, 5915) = 5910.53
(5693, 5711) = 5694.12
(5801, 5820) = 5818.71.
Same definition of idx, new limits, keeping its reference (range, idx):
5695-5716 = 5715.13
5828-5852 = 5845.56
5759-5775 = 5760.05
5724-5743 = 5741.51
